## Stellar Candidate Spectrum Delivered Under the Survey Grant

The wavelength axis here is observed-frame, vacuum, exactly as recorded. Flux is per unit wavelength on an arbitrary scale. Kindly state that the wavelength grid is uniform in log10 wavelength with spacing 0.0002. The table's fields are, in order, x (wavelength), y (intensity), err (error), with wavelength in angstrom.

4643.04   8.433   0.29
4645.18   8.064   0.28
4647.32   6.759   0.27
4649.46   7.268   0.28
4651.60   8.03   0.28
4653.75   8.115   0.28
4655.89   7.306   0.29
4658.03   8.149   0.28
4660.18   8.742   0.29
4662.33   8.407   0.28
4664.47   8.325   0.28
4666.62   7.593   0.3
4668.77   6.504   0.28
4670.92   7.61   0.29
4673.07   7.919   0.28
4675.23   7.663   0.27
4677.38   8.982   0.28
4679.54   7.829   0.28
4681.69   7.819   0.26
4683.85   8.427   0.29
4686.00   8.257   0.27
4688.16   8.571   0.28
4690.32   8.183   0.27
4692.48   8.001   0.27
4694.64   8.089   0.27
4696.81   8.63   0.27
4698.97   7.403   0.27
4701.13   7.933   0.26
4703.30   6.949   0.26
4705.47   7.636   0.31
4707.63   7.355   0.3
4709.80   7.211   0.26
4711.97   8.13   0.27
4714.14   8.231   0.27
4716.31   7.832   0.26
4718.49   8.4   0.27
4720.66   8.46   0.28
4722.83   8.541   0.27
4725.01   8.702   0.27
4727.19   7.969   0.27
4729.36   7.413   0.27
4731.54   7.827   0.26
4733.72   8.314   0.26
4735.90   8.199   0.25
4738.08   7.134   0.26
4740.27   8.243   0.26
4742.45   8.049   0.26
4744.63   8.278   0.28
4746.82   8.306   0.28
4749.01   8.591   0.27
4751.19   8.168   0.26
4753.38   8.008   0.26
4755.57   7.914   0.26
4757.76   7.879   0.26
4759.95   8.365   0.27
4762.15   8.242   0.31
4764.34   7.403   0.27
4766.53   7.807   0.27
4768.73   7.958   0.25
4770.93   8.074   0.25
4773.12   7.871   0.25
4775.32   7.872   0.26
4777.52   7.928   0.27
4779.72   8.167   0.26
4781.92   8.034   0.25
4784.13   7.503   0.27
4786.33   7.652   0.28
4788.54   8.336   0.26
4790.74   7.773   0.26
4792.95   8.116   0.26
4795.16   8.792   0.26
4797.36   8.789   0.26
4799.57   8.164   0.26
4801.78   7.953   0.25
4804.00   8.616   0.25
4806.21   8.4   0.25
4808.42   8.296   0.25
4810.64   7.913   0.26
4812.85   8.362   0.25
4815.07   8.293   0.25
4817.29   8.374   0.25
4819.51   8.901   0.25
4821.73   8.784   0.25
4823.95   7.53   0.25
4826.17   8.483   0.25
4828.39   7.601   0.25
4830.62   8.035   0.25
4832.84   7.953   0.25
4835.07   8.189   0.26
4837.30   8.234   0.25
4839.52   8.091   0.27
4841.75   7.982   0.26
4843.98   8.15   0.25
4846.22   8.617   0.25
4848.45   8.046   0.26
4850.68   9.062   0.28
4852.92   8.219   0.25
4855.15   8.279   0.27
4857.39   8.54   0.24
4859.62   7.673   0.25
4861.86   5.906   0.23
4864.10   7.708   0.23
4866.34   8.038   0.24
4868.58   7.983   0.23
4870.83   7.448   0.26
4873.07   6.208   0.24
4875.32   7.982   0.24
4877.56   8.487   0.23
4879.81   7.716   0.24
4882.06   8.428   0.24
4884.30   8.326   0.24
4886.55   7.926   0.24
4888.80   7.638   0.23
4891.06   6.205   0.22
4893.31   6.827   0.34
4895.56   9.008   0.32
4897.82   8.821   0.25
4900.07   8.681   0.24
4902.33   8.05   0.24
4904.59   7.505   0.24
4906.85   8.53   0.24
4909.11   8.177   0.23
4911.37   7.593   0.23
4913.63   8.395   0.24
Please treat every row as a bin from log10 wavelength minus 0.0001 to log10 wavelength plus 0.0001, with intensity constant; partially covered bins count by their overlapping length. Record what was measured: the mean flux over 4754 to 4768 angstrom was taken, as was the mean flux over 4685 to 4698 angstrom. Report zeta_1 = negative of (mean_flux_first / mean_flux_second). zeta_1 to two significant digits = -0.96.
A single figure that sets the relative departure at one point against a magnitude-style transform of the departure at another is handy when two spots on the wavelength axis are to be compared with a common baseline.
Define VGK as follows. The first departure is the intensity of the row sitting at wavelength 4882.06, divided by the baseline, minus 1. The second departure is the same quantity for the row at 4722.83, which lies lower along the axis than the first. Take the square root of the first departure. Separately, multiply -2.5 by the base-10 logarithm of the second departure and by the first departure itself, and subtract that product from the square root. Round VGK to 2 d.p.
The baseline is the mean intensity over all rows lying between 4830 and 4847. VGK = 0.07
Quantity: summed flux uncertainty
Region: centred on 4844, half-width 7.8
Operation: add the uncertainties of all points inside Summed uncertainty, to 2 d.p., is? 1.82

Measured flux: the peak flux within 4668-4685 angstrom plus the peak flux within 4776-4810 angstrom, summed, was 17.8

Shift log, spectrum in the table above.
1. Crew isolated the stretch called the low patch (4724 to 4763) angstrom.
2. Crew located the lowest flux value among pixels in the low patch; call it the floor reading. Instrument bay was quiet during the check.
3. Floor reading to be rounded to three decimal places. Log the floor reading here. 7.134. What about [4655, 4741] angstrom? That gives 6.504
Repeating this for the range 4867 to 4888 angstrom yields 6.208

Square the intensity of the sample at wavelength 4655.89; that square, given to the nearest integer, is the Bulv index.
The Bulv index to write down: 53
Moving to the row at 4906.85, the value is 73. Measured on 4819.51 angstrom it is 79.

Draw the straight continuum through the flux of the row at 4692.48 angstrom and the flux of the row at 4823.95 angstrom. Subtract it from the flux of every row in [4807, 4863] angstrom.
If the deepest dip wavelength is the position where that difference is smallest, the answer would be 4861.86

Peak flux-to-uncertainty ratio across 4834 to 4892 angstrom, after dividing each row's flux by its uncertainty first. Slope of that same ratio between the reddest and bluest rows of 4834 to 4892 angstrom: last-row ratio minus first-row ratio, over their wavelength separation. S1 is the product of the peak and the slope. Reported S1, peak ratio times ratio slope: -2.2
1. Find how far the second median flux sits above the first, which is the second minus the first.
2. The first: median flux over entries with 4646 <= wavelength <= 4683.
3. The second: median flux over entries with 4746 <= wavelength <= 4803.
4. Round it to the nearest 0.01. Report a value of 0.19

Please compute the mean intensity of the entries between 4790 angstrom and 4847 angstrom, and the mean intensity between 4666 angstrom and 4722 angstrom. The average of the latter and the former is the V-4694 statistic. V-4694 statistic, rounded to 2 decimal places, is 8.08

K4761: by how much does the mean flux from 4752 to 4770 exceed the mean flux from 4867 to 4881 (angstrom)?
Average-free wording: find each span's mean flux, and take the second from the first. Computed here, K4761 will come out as 0.3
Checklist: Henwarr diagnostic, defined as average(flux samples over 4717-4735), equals 8.2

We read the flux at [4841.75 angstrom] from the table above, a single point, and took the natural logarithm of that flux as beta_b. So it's 2.08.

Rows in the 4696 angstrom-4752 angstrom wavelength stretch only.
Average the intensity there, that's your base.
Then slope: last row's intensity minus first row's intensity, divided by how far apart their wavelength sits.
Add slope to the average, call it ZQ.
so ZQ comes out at 7.99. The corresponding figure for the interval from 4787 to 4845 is 8.23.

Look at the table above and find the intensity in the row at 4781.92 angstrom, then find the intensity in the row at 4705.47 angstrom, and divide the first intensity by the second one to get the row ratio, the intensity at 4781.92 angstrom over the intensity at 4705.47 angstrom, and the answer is 1.05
